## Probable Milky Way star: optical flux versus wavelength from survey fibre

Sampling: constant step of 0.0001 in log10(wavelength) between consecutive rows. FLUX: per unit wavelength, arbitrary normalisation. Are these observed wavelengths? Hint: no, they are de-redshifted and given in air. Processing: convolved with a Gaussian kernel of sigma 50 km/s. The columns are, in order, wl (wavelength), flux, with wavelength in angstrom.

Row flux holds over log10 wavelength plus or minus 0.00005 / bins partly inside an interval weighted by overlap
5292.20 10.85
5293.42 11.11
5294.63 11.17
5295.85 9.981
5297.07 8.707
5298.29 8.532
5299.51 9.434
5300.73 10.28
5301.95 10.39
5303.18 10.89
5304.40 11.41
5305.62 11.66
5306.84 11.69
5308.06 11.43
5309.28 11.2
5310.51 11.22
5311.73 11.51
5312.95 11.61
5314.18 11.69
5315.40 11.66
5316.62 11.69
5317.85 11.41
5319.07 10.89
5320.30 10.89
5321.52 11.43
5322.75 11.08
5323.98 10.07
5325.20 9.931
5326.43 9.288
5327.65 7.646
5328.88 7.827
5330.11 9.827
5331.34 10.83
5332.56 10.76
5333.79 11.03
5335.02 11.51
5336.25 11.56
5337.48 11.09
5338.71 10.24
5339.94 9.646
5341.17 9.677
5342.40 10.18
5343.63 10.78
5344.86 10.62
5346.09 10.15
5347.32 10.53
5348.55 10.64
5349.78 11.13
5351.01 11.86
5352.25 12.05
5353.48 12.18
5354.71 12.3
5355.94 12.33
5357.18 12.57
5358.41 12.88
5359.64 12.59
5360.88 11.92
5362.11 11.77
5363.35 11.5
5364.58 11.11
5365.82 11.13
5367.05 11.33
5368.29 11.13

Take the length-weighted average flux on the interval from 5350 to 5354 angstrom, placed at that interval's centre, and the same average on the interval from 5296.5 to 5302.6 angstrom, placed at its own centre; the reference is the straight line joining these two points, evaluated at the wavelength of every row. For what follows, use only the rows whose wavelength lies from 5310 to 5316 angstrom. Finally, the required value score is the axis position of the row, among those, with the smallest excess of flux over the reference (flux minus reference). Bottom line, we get 5310.51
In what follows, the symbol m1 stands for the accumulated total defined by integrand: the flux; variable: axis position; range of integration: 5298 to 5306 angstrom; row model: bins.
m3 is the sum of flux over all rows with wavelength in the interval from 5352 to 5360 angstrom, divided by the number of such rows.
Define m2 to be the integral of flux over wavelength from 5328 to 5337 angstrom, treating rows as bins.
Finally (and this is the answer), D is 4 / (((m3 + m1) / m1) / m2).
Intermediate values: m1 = 83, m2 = 94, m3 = 12.4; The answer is 326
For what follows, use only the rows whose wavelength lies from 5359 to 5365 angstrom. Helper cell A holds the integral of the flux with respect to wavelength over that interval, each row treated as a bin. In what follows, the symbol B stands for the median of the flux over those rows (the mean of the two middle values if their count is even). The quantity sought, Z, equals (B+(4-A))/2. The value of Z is -28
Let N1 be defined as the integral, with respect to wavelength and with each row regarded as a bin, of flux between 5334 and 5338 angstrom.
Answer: 45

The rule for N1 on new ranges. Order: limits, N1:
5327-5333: 56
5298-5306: 83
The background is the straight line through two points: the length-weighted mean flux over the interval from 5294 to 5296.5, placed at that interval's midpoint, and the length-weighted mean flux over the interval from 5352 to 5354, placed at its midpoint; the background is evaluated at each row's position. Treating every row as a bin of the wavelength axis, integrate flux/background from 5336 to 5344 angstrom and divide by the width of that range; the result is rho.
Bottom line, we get 0.88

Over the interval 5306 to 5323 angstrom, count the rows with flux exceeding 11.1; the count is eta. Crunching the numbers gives 11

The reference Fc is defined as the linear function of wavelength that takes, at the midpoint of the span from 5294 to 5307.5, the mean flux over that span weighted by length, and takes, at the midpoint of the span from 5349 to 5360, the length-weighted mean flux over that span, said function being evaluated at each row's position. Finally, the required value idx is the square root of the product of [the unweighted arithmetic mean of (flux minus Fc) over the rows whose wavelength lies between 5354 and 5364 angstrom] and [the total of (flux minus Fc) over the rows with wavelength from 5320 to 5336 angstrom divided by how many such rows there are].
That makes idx 0.34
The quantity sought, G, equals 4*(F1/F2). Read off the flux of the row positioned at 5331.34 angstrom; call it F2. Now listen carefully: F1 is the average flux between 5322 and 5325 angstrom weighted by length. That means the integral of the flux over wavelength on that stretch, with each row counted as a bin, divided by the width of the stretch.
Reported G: 3.88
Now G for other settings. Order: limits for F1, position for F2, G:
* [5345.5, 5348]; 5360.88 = 3.48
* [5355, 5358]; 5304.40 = 4.37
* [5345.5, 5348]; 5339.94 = 4.30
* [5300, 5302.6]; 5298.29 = 4.81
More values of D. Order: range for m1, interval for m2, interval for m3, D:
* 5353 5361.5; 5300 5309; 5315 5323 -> 361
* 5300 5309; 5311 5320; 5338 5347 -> 375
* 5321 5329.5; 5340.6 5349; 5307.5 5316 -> 305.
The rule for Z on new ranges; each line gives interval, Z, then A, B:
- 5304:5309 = -21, 58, 11.5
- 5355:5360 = -23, 63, 12.6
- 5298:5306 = -34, 83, 10.4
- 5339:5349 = -44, 103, 10.4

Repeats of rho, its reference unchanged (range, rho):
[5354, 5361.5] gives 1.01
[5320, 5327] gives 0.92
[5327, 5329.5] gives 0.68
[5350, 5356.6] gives 0.99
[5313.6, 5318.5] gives 1.04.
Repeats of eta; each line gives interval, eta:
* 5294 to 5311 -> 7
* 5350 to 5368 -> 14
